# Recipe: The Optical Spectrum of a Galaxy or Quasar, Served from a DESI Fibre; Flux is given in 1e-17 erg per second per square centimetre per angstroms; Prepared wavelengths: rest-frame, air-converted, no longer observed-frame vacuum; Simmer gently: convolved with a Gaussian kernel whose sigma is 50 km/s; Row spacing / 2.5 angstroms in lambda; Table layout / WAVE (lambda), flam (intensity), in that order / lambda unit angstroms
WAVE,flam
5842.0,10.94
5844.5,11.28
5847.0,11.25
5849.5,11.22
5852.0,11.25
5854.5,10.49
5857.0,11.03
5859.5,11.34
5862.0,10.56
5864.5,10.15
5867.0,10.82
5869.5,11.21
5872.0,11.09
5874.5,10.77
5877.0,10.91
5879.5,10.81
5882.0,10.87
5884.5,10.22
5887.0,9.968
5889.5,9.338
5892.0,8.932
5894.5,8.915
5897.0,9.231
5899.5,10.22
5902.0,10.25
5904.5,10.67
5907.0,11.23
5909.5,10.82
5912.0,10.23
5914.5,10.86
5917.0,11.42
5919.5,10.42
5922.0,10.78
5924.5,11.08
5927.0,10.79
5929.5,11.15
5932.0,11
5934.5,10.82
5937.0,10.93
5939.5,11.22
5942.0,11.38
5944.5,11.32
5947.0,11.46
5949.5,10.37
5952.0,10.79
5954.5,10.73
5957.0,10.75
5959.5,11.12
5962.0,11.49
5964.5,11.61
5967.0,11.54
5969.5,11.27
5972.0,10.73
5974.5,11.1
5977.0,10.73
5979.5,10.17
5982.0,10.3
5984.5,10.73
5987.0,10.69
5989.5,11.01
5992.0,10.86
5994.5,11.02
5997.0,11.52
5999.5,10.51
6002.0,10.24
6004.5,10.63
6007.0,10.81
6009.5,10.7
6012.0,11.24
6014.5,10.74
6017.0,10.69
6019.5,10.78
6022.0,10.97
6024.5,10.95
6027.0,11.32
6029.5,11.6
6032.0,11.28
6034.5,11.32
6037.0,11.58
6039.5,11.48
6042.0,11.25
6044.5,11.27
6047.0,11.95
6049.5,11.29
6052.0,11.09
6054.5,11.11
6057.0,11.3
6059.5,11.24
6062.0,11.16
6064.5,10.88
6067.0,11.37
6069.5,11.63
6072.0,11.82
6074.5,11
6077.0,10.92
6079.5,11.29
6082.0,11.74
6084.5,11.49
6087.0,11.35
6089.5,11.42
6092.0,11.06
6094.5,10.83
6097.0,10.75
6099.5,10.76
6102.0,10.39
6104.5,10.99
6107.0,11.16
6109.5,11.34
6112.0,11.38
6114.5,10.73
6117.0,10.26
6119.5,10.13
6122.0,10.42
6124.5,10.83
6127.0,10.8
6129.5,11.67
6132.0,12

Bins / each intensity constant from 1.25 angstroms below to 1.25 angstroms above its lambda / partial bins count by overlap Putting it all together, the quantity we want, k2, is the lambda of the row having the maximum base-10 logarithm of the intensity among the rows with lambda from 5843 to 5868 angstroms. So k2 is 5859.5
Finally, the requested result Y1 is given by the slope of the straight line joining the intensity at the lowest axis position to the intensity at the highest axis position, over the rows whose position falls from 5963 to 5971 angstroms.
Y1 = -0.068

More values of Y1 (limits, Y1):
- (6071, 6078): -0.180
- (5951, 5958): -0.008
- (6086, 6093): -0.058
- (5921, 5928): 0.002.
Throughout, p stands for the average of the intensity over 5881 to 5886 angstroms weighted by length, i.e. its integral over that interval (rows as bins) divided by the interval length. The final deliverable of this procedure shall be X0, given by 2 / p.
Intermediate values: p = 10.5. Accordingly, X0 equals 0.190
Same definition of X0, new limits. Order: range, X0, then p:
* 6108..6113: 0.176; 11.3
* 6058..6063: 0.178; 11.2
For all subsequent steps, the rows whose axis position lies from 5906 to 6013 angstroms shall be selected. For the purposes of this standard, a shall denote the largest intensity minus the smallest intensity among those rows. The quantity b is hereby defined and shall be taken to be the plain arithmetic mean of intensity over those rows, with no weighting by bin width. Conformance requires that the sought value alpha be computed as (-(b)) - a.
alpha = -12.4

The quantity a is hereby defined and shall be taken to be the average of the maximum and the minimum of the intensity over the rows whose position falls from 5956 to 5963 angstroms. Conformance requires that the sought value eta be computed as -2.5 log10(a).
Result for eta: -2.62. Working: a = 11.12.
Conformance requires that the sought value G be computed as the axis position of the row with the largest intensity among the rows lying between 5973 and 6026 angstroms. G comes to 5997.0 angstroms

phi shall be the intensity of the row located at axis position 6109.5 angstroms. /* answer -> 11.34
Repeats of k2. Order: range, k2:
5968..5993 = 5969.5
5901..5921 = 5917.0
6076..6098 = 6082.0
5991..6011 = 5997.0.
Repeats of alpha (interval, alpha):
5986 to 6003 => -12.1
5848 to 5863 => -11.8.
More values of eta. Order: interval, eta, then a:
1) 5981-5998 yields -2.59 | 10.91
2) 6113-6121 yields -2.55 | 10.43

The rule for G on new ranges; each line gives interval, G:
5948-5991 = 5964.5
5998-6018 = 6012.0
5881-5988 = 5964.5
